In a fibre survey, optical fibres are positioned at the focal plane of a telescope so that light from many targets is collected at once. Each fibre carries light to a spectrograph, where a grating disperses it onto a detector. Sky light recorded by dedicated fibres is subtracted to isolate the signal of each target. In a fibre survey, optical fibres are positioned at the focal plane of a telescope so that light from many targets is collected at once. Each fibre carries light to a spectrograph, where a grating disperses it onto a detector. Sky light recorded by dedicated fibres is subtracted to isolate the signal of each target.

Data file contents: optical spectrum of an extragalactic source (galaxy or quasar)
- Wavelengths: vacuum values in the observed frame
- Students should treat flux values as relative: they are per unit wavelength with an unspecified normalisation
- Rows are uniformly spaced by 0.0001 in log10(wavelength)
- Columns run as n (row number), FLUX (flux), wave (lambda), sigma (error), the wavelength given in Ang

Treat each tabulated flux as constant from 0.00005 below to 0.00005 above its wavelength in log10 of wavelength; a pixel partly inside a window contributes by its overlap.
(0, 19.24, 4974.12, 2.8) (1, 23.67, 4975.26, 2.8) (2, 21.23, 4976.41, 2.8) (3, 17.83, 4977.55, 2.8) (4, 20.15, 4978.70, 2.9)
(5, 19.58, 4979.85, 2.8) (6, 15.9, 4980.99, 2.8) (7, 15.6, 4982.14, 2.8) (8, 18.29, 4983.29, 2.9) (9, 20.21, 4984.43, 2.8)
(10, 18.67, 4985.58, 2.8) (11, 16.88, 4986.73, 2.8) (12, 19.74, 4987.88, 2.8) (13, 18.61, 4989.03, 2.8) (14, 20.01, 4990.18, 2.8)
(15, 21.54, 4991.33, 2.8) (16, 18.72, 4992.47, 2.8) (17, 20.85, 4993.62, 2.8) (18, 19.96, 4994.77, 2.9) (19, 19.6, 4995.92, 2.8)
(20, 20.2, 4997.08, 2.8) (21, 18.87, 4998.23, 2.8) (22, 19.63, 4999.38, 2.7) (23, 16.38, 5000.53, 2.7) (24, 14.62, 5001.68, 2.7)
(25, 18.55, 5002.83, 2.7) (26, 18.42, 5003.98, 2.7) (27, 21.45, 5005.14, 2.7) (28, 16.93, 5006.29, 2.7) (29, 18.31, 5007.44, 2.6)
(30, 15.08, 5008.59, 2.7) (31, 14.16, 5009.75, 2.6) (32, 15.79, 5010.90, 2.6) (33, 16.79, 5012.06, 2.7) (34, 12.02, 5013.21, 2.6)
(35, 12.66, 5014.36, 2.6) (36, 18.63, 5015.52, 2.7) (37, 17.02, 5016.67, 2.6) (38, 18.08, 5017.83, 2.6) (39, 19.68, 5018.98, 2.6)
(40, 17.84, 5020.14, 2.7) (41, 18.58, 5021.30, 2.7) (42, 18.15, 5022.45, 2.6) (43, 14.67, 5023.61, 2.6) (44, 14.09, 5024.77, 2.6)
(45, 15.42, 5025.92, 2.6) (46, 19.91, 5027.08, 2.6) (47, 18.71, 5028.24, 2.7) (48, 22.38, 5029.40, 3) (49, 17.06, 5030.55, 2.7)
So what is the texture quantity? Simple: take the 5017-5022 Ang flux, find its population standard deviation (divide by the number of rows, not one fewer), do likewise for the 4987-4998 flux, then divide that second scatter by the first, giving 1.2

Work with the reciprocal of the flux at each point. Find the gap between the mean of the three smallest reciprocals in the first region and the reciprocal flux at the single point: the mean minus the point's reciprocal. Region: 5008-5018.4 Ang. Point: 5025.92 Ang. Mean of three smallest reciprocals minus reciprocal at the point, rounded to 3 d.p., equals -0.009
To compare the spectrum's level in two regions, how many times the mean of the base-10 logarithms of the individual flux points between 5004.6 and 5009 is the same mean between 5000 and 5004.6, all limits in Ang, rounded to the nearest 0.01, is 1.02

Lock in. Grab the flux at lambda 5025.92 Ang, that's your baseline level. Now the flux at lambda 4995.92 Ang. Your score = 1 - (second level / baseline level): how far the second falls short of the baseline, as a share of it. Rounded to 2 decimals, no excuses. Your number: -0.27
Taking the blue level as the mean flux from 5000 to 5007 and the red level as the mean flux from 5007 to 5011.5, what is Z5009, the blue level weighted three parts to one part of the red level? 17.3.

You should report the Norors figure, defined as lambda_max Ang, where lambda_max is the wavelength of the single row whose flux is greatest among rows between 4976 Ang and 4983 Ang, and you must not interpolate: 4976.41 Ang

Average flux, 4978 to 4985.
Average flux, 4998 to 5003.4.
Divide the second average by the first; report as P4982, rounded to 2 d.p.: 0.96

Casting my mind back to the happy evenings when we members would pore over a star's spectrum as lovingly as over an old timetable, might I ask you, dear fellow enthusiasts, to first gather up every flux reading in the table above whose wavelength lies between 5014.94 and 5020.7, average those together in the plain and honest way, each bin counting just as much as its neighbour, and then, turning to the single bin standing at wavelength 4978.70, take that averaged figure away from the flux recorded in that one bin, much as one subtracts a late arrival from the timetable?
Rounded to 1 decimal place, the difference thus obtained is 1.9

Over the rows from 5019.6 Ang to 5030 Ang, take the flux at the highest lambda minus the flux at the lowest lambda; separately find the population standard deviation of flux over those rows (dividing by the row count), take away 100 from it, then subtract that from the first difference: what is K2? 102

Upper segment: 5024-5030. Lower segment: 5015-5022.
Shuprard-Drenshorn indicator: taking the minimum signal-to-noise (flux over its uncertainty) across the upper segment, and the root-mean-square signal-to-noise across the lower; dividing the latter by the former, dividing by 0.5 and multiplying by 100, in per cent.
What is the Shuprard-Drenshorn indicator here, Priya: 255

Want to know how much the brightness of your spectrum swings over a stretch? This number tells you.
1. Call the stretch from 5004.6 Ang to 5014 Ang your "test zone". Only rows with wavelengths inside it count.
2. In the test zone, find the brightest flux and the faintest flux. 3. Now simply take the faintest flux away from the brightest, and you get 9.4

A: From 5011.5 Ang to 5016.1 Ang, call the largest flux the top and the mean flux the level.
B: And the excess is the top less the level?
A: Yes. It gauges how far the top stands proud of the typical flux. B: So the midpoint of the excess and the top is 11.1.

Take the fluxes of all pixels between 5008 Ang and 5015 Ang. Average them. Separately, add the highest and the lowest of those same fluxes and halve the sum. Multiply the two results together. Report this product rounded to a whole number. 208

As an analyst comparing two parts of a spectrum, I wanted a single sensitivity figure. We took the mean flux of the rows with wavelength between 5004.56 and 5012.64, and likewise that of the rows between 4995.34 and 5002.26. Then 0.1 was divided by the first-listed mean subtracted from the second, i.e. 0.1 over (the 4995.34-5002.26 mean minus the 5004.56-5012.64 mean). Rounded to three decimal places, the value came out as 0.078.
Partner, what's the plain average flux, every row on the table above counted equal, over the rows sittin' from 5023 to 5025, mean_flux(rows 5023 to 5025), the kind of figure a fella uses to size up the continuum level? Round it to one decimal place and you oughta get 14.4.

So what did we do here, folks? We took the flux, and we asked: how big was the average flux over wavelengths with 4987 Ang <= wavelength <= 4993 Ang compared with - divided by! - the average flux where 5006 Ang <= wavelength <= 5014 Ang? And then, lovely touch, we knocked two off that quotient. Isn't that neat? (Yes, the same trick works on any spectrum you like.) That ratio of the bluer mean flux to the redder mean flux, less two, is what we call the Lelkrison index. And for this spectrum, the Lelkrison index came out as -0.73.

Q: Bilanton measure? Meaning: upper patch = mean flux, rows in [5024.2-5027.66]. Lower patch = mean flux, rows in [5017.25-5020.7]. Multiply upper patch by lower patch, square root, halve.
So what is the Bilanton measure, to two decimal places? 8.74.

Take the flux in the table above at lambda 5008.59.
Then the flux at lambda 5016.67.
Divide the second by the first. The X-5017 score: 1.1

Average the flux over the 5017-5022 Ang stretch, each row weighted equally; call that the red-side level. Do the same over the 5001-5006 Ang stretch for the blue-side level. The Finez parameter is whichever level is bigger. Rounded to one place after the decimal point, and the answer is 18.5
